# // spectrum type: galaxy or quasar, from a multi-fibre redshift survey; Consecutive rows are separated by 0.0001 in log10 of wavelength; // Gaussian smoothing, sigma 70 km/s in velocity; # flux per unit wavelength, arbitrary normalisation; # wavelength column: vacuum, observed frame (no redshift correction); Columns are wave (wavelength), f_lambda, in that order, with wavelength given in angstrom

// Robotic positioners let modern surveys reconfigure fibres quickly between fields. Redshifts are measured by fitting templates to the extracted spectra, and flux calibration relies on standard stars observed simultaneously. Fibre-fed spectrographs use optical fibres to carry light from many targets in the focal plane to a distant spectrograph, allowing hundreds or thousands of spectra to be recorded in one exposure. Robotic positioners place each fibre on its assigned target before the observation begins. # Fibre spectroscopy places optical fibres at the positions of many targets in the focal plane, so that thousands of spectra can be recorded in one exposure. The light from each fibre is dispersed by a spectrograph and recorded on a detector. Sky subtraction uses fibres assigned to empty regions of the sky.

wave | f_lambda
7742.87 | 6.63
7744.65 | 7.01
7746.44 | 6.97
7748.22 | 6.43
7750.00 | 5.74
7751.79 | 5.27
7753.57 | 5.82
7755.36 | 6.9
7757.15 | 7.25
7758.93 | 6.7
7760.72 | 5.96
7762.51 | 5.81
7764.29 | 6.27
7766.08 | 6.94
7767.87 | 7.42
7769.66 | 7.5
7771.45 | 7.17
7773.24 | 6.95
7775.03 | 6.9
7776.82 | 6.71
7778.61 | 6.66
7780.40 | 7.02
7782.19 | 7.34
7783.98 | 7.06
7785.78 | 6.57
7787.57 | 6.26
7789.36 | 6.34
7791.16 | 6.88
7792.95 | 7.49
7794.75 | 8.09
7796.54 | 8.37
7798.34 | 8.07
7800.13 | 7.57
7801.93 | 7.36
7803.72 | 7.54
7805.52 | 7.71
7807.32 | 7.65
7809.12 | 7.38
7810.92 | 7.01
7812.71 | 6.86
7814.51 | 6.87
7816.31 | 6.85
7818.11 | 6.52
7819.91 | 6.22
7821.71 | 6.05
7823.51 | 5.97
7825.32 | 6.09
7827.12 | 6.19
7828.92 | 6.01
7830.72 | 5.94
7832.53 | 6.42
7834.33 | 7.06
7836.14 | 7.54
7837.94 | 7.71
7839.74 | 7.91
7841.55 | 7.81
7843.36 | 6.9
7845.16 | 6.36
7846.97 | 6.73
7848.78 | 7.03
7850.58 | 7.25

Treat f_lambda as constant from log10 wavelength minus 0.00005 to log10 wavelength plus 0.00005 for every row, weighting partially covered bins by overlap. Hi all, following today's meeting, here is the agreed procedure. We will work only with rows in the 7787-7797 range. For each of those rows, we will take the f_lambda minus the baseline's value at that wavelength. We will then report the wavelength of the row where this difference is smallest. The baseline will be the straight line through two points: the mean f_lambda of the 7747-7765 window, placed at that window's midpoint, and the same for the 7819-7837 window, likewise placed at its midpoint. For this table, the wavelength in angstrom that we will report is 7787.57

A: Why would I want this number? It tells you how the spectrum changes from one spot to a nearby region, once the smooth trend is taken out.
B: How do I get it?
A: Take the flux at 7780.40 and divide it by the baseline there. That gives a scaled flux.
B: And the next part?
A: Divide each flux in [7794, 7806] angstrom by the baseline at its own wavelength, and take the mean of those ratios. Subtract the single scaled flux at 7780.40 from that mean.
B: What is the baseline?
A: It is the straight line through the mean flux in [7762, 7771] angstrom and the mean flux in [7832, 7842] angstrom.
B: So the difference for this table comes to 0.09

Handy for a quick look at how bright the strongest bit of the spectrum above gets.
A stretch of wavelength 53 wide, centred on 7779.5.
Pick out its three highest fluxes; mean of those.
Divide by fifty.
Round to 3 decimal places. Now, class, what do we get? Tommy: 0.164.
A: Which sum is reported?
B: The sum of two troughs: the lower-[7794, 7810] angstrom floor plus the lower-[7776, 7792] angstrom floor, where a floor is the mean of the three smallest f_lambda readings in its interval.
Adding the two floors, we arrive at 13.8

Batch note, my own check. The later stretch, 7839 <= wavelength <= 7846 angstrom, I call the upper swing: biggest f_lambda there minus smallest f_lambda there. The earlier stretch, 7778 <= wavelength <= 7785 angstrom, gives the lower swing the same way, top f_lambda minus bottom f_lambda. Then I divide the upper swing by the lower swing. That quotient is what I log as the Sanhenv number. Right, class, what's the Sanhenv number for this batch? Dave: 2.3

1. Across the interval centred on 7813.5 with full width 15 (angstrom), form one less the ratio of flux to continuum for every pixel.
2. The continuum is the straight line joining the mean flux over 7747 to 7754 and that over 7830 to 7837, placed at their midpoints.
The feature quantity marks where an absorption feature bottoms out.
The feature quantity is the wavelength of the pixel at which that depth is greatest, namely 7819.91 angstrom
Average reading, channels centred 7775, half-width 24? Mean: 6.88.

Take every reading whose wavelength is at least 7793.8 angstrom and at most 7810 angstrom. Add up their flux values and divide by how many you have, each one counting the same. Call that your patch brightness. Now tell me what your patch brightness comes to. 7.7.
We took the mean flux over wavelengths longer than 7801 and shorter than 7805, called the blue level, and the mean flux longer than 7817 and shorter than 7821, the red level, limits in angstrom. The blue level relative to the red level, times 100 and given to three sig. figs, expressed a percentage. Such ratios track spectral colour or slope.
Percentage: 117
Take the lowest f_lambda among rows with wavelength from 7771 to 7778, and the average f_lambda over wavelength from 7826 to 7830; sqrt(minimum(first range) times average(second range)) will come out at 6.40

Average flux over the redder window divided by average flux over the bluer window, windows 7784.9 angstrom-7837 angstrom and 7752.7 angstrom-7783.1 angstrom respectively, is 1.021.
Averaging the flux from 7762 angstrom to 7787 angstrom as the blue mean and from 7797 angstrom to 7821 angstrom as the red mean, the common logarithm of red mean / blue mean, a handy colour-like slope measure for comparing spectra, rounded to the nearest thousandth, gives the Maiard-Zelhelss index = 0.020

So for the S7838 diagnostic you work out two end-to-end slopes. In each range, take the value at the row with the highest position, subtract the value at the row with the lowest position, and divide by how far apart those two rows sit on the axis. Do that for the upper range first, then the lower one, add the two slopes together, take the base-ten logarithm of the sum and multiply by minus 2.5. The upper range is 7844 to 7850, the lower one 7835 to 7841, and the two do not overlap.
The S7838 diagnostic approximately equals 1.4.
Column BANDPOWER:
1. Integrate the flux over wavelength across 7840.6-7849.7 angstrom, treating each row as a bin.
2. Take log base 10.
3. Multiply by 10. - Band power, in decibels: 18.0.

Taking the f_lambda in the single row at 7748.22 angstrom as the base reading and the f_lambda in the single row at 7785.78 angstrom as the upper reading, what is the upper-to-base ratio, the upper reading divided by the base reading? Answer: 1.02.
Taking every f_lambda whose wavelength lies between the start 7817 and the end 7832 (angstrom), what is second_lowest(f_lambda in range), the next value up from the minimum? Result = 5.97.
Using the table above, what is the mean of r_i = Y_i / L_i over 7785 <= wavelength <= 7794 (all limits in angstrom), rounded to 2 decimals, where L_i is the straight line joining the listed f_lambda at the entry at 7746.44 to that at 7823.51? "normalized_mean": 1.05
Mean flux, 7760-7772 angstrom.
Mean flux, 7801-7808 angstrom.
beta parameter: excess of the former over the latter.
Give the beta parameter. -0.84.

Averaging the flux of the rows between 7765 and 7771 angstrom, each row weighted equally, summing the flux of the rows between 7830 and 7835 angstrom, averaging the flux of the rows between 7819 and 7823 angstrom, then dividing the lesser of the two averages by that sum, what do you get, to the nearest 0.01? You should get 0.32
